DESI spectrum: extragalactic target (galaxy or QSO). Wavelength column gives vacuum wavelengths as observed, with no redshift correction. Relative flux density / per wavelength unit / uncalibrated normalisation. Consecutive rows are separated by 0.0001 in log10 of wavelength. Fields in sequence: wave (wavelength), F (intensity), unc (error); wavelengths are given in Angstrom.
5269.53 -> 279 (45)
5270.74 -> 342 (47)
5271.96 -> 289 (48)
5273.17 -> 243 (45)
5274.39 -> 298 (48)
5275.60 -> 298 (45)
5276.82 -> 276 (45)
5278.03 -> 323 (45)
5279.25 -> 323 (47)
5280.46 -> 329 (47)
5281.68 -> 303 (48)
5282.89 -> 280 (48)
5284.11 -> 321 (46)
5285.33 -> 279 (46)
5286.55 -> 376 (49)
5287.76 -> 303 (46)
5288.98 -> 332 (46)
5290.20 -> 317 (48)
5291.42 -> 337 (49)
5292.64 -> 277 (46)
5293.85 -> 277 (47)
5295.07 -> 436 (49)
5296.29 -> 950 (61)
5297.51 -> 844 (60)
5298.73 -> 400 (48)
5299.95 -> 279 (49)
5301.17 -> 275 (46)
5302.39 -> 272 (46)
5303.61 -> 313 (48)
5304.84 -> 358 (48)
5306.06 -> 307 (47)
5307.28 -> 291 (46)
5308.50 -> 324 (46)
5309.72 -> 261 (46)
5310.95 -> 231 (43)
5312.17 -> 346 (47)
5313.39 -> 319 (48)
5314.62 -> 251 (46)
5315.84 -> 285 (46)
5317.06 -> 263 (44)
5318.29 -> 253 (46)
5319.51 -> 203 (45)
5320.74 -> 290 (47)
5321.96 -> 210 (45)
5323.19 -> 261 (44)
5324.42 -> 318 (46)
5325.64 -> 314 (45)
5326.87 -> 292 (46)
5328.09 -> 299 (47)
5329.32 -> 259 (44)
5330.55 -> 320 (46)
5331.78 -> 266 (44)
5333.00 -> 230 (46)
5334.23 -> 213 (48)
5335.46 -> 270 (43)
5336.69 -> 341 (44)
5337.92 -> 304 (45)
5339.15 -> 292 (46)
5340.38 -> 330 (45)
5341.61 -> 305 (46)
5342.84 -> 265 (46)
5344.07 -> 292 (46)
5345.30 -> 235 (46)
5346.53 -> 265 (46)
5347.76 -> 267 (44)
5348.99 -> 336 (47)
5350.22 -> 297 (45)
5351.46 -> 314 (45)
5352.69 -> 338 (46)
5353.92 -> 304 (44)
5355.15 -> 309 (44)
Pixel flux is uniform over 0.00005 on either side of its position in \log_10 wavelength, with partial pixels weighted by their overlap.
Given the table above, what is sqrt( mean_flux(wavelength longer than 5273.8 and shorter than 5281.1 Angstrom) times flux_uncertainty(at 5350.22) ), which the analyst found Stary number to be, 118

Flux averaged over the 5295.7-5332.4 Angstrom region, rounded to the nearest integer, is 328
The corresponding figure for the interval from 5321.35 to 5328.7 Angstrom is 282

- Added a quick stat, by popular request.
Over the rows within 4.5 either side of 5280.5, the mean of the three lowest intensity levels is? 286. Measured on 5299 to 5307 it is 275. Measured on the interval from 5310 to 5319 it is 245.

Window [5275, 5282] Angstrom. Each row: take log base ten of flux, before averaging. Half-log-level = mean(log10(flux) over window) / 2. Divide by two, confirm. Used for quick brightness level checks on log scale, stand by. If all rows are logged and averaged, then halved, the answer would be 1.24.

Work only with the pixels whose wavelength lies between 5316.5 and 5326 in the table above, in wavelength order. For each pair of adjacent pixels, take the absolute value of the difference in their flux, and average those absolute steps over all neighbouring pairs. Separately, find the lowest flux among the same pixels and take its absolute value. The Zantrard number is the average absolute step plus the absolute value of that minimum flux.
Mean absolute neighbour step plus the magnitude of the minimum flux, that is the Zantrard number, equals 251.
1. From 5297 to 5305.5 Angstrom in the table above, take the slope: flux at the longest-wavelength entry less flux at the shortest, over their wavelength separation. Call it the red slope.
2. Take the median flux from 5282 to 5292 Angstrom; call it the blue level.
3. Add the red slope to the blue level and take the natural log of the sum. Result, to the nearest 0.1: 5.5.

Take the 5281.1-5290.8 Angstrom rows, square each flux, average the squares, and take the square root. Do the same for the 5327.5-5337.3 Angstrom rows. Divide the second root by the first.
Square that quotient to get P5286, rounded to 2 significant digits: 0.78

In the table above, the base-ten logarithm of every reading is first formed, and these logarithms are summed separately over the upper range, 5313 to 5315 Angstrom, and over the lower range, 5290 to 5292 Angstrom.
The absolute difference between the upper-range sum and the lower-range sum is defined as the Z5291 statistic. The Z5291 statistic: 0.13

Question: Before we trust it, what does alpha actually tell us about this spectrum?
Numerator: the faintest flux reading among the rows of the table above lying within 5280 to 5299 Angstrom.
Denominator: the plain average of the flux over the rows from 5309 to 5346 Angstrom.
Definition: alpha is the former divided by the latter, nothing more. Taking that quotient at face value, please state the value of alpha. 0.999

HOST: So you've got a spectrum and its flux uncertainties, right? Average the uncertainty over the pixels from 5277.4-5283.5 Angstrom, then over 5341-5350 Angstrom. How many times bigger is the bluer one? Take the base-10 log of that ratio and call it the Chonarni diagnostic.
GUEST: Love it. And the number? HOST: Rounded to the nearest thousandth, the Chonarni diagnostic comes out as 0.011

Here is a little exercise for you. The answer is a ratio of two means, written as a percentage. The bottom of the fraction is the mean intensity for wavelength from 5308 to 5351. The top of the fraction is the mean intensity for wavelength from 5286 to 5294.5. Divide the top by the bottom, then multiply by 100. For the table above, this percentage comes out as 113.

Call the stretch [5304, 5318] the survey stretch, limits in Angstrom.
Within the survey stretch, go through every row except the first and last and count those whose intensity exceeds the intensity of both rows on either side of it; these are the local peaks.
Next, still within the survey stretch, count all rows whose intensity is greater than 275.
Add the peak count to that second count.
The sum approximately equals 10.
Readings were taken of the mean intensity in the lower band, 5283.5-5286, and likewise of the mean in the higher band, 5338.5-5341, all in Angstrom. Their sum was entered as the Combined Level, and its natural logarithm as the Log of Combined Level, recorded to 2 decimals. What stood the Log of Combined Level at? 6.42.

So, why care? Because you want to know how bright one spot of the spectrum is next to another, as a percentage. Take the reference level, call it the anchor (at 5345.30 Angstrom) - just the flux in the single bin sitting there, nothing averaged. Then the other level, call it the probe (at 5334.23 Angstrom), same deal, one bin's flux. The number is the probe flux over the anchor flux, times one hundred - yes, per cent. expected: 91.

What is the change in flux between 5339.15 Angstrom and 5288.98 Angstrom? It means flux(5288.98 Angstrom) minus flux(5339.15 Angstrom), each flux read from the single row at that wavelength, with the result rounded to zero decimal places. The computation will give 40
